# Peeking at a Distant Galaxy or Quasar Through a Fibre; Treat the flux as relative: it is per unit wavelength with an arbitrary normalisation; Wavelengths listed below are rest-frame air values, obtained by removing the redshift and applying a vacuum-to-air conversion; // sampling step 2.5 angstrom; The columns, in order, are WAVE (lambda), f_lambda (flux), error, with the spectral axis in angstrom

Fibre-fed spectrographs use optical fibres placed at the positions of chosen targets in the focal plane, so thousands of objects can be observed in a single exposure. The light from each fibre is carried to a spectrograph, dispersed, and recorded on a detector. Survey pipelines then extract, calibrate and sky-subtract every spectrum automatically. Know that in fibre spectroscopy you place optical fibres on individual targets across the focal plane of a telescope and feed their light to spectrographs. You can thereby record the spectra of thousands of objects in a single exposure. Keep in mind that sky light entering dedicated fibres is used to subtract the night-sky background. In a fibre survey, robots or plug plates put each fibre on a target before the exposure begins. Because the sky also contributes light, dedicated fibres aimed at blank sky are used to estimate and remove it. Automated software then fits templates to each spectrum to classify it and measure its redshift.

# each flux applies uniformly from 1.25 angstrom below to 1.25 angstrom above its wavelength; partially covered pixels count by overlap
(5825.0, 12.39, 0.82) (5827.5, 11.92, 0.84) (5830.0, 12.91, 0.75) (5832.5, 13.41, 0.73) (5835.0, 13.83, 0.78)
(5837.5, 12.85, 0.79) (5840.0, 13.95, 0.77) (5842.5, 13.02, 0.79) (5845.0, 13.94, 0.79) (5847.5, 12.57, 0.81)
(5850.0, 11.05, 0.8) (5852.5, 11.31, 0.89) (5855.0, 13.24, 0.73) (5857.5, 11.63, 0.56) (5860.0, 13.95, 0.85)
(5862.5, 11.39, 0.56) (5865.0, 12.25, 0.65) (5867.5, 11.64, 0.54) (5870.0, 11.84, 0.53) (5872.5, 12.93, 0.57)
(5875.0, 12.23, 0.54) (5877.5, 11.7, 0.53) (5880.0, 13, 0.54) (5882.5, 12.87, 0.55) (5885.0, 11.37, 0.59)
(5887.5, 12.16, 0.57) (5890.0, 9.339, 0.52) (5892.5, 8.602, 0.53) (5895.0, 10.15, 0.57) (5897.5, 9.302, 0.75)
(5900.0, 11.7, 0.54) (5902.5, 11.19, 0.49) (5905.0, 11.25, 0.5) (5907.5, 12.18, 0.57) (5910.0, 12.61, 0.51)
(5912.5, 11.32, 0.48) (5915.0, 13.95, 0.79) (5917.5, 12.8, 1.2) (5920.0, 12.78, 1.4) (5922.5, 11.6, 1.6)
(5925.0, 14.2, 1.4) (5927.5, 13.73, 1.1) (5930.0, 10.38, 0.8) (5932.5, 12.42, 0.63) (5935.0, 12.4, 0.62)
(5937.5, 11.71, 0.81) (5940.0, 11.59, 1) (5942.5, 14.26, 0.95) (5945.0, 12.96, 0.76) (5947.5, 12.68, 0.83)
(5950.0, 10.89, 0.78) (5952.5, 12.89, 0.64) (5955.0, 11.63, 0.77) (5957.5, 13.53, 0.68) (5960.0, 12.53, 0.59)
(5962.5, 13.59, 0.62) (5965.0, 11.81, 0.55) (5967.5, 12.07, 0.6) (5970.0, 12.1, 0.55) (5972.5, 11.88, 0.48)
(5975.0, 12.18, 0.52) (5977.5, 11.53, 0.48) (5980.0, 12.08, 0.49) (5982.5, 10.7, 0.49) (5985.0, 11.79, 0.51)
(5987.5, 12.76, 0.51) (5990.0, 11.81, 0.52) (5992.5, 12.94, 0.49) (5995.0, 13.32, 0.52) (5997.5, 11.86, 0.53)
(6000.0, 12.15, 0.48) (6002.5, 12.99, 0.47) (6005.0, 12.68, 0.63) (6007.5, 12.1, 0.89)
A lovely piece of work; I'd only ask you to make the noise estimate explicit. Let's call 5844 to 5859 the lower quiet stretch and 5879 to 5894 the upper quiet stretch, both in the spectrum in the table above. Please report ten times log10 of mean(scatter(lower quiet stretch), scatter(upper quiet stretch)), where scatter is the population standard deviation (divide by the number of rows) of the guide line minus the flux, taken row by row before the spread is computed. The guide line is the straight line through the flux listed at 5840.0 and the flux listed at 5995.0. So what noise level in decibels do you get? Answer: 1.3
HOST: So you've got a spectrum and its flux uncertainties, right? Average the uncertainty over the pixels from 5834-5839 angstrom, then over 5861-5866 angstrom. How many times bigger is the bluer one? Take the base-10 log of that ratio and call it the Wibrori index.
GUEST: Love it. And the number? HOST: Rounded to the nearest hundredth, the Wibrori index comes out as 0.11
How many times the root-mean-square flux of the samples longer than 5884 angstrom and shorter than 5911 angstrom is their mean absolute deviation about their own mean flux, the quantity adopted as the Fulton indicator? 0.10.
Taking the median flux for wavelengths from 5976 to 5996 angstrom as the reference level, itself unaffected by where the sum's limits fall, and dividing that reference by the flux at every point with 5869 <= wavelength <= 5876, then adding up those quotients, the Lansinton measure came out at 2.91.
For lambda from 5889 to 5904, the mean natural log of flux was 2.30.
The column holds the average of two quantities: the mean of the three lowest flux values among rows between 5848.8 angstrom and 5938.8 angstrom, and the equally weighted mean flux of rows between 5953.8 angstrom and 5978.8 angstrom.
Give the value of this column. 10.7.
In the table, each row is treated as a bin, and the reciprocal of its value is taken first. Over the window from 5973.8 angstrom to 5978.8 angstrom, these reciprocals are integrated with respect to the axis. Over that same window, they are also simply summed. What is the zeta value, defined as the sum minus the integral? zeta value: -0.253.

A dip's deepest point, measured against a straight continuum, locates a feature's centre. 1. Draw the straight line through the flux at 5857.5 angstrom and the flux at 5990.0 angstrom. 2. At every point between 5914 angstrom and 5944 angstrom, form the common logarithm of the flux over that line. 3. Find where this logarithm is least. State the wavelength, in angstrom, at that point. 5930.0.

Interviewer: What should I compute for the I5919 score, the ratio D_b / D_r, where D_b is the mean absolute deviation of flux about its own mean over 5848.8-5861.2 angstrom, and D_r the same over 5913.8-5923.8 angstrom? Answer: 1.8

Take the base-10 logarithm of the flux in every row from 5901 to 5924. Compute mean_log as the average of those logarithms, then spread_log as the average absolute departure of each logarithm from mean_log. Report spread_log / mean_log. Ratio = 0.025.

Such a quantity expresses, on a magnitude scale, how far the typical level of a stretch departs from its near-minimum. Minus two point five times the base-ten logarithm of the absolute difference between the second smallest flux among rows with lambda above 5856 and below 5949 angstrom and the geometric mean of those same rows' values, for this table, -1.0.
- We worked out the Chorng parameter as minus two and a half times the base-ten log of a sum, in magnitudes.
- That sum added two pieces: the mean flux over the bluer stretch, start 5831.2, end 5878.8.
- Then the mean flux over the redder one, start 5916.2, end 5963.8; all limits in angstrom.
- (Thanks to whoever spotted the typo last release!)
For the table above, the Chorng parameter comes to -3.50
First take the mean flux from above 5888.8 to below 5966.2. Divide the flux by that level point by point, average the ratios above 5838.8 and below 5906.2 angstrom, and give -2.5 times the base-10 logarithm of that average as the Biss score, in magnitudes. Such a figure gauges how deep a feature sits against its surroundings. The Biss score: 0.015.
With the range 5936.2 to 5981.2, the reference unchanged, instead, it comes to -0.029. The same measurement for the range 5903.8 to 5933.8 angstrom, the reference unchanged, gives -0.039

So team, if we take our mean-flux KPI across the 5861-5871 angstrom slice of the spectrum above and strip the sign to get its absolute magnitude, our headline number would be 11.8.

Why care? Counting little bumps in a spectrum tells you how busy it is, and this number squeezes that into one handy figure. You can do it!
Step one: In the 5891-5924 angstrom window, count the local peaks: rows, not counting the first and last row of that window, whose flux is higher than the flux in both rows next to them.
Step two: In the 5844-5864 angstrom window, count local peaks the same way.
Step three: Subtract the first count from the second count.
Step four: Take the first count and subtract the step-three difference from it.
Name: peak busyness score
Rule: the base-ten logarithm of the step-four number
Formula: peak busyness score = 0.78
